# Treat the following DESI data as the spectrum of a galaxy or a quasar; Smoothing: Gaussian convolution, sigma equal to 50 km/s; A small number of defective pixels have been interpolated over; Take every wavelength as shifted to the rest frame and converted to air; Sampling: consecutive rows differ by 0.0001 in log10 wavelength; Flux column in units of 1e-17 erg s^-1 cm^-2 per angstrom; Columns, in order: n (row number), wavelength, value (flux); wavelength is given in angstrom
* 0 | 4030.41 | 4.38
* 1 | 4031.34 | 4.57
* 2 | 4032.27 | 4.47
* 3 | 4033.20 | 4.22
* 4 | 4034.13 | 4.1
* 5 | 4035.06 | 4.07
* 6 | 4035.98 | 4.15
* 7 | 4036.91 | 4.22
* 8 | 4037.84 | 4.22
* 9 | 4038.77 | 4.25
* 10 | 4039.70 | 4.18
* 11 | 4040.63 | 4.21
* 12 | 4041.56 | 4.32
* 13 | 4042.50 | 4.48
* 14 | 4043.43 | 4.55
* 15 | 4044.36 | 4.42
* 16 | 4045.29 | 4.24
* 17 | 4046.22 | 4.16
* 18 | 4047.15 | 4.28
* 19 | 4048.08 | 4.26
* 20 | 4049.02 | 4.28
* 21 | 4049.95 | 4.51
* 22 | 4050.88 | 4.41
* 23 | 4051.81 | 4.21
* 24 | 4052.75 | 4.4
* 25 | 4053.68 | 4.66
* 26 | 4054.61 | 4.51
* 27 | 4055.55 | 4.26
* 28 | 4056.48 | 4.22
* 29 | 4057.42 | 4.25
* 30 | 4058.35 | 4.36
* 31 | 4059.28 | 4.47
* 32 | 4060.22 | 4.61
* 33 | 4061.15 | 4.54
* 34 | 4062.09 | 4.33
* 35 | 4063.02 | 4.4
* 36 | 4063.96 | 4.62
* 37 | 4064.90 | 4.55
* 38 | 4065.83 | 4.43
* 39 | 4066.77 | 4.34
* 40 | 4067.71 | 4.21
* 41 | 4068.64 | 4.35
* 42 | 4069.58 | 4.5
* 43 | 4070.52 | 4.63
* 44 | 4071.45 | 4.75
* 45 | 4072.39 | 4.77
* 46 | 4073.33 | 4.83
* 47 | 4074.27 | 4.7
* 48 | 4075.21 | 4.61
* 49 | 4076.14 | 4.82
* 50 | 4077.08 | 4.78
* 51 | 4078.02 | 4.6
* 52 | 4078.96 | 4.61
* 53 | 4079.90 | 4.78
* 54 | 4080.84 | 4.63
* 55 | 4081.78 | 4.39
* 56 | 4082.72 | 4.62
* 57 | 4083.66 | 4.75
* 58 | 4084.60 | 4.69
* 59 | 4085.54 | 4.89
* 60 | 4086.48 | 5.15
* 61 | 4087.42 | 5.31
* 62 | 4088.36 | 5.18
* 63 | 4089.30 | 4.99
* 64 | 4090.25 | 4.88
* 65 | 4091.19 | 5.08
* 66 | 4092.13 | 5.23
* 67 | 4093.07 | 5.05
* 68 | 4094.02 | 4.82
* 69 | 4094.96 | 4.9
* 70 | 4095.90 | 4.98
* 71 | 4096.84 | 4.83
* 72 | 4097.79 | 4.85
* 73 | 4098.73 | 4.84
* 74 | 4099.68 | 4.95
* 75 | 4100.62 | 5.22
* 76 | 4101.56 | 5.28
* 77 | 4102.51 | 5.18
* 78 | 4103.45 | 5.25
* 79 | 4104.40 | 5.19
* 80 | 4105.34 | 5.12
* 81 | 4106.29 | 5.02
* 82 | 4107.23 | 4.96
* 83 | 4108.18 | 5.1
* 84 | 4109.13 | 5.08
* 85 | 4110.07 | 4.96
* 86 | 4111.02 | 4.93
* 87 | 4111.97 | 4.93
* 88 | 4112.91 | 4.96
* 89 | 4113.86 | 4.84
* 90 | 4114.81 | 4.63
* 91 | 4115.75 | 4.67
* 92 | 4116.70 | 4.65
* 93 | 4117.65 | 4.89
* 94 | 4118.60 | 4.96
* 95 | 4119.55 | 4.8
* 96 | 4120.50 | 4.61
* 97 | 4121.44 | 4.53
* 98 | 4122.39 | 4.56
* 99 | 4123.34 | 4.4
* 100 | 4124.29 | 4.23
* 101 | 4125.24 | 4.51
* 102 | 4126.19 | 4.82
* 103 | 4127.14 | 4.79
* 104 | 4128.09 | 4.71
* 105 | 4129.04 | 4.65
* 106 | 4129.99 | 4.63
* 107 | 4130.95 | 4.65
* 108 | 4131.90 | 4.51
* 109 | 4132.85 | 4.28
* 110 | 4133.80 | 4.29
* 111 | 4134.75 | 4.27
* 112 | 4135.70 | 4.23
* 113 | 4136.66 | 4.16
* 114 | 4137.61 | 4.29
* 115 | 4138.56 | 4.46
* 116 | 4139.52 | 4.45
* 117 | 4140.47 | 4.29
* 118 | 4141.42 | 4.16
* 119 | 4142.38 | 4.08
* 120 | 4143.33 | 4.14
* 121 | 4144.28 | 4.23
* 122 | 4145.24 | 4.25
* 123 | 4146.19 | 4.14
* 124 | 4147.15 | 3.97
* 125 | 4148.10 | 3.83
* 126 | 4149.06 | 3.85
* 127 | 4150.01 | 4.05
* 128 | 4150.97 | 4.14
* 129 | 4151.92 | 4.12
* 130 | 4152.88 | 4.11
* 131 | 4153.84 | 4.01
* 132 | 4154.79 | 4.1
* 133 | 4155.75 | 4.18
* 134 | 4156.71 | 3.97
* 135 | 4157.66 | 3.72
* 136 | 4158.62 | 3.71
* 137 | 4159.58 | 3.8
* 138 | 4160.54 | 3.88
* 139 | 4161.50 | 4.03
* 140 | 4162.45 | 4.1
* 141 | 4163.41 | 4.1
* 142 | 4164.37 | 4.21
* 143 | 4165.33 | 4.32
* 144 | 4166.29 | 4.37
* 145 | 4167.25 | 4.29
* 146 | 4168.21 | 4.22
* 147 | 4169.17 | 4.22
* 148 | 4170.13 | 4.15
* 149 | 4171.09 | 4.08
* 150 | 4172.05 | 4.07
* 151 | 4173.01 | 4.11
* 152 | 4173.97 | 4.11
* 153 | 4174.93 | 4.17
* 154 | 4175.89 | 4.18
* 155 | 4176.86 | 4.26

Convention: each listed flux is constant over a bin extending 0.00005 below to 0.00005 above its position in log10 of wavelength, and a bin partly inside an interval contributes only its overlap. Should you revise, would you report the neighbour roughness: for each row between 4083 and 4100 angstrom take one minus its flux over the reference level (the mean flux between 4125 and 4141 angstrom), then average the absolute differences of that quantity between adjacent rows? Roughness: 0.031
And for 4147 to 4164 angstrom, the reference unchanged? 0.021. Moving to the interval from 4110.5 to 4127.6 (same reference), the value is 0.028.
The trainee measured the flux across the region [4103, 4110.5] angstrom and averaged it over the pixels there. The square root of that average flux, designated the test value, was 2.25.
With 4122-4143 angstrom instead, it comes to 2.10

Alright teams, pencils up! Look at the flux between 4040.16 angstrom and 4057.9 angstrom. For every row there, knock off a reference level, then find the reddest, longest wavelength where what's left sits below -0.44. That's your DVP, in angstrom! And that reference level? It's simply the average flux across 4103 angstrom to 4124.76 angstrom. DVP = 4057.42 angstrom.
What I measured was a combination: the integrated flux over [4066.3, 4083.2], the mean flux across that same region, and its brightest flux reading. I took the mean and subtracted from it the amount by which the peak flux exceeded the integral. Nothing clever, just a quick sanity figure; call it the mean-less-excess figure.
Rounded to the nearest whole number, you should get 78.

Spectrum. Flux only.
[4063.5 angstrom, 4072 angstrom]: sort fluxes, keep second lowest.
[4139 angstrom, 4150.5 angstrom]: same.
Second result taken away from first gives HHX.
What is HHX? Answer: 0.49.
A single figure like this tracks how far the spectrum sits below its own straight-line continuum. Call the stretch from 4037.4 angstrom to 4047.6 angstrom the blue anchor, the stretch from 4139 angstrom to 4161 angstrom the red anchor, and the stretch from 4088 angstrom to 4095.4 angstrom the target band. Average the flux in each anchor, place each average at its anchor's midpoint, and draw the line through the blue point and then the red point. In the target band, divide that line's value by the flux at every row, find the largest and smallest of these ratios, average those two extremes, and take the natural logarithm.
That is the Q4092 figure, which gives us -0.18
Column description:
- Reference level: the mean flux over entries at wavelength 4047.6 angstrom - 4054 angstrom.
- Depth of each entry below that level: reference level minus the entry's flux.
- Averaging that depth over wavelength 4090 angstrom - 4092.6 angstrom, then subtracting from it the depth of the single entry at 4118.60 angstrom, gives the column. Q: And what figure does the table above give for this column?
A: -0.1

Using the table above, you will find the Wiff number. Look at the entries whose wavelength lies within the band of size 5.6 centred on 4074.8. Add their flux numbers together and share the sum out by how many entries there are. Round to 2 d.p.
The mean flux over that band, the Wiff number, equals 4.75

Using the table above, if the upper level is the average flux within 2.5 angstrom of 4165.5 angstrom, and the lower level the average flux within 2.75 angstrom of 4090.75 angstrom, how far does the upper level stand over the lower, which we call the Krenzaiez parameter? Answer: -0.81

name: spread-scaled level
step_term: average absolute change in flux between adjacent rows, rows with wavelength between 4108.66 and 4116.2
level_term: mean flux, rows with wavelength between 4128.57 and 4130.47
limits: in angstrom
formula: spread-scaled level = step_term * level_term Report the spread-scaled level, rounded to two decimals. 0.36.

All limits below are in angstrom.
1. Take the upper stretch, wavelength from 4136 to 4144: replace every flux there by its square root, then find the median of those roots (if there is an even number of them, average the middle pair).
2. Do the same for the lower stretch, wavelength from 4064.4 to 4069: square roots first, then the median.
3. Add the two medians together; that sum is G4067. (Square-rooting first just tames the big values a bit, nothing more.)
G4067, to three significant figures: 4.14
